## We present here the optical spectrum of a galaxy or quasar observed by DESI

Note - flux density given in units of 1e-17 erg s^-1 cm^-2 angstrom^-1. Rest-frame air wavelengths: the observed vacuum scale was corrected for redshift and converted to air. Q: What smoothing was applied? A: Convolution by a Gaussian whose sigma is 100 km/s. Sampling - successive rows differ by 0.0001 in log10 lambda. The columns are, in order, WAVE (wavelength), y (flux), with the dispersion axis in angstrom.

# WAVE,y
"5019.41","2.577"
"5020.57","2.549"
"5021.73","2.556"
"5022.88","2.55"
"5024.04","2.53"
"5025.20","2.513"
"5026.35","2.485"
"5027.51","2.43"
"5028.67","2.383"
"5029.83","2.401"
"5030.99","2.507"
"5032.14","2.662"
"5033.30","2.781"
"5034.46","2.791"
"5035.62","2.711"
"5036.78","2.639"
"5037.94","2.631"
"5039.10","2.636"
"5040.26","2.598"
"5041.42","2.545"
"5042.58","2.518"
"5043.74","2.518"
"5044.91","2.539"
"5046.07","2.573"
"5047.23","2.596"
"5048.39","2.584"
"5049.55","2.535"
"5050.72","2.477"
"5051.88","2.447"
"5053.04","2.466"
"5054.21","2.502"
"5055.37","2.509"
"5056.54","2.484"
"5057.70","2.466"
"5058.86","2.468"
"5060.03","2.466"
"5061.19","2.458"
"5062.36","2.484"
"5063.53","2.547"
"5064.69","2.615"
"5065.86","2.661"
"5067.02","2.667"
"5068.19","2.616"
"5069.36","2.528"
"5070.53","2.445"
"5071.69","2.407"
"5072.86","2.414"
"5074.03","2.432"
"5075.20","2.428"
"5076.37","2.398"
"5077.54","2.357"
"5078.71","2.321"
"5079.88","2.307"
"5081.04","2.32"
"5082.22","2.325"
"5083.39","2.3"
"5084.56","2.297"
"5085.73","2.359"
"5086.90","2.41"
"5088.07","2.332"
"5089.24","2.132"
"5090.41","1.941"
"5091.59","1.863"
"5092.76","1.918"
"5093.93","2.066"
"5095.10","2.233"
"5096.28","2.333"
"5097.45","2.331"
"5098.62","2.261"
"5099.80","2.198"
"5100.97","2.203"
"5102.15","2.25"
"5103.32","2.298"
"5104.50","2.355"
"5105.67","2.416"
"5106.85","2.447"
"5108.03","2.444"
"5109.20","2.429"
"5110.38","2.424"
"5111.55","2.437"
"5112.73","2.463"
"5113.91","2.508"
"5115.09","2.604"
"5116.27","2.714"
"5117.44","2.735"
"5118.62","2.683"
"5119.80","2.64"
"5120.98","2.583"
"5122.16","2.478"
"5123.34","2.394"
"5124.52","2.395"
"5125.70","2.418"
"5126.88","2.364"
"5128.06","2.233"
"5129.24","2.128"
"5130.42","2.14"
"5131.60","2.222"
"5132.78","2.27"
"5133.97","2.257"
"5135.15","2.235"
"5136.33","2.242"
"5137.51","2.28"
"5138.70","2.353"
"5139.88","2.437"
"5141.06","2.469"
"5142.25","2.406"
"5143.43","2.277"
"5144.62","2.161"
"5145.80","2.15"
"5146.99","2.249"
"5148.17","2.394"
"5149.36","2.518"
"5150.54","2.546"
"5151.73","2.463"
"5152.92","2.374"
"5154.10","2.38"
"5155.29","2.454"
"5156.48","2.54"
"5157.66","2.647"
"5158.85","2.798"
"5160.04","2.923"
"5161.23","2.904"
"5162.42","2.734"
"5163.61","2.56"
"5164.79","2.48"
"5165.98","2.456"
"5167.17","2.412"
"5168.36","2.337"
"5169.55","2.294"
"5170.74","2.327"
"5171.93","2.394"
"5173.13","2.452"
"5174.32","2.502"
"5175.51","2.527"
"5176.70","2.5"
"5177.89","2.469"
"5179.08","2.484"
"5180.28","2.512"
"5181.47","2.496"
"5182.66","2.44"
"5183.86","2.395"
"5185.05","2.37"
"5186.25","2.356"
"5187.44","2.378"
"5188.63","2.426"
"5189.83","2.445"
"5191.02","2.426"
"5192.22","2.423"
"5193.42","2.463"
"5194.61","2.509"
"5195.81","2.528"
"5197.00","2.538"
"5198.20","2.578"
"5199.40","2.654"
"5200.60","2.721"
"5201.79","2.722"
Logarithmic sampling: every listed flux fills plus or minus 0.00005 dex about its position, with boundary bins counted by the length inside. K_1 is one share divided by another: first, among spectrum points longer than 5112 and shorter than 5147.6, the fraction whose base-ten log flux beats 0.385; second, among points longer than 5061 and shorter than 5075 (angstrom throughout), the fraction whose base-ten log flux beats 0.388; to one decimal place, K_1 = 0.5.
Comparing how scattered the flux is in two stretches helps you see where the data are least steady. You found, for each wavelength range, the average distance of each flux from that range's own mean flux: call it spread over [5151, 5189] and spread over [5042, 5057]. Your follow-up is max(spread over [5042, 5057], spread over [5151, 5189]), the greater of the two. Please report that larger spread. 0.11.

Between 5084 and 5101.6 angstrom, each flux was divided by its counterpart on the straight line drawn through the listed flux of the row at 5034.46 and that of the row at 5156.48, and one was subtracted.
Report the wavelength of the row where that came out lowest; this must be 5091.59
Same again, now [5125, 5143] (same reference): 5129.24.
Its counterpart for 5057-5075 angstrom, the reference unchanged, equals 5071.69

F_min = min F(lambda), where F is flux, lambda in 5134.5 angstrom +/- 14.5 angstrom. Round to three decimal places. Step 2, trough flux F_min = 2.128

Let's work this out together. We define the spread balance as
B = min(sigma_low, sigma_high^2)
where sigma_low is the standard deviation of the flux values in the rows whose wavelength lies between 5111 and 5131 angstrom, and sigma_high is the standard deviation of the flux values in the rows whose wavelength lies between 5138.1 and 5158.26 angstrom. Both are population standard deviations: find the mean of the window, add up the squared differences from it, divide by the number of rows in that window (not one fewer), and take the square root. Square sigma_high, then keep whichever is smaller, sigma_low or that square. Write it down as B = 0.017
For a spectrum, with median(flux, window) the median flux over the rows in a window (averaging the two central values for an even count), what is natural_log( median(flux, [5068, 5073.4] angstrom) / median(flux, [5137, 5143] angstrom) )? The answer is 0.02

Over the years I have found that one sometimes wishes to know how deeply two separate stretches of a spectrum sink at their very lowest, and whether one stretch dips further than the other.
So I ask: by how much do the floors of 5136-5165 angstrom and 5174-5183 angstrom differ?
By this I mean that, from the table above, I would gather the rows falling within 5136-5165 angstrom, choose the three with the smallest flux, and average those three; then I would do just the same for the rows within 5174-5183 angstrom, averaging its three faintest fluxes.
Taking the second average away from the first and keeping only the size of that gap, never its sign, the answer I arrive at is 0.28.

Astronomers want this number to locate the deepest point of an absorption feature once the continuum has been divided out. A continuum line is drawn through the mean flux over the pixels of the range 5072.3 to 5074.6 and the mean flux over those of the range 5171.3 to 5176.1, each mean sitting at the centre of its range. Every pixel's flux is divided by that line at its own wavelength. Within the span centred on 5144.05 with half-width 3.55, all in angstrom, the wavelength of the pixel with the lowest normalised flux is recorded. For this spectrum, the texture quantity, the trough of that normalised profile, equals 5145.80 angstrom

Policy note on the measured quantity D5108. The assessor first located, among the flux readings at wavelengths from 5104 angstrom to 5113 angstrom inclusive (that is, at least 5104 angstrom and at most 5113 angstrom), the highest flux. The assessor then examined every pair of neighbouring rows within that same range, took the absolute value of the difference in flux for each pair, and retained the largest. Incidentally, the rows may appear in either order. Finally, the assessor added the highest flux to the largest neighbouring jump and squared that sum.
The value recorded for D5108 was 6.4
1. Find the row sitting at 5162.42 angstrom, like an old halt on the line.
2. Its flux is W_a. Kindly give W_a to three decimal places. 2.734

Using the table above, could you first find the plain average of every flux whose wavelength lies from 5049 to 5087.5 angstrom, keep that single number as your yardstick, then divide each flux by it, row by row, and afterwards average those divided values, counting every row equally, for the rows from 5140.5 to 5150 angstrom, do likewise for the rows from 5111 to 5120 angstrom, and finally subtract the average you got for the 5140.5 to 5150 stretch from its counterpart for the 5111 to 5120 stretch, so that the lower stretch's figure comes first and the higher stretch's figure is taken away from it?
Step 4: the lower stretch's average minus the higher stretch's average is 0.11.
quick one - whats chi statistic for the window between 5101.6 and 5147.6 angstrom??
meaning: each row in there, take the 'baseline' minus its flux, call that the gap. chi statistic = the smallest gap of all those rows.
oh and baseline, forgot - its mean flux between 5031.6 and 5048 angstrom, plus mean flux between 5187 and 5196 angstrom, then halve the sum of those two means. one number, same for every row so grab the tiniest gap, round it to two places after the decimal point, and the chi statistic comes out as -0.20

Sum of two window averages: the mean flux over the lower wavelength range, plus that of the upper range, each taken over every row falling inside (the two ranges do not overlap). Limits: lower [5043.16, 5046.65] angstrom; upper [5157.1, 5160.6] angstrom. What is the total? 5.33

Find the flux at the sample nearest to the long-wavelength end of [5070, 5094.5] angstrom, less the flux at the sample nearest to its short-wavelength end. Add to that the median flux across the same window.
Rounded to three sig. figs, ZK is 1.95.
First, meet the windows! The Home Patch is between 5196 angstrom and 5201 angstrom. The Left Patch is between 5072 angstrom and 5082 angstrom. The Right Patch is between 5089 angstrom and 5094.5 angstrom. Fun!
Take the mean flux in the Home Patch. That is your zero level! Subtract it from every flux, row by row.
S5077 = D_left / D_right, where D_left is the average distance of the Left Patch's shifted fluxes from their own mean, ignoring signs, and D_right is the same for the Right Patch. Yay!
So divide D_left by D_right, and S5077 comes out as 0.50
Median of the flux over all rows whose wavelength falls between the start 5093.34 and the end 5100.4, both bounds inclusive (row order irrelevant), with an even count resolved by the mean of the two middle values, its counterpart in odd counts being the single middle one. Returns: 2.25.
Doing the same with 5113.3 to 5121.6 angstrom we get 2.64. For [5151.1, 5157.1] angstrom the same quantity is 2.45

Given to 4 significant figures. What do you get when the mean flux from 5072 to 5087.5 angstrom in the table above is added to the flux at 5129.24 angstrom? 4.487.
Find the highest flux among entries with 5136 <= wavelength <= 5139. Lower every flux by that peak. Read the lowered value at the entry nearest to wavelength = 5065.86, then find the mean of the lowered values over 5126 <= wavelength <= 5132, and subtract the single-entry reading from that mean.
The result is -0.4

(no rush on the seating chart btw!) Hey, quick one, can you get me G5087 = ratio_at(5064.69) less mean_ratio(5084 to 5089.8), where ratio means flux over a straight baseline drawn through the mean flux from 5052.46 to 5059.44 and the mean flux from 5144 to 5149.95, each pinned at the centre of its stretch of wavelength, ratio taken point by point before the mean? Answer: 0.11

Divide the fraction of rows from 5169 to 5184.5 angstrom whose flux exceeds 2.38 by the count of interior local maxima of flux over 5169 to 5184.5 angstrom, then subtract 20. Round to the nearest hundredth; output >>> -19.58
